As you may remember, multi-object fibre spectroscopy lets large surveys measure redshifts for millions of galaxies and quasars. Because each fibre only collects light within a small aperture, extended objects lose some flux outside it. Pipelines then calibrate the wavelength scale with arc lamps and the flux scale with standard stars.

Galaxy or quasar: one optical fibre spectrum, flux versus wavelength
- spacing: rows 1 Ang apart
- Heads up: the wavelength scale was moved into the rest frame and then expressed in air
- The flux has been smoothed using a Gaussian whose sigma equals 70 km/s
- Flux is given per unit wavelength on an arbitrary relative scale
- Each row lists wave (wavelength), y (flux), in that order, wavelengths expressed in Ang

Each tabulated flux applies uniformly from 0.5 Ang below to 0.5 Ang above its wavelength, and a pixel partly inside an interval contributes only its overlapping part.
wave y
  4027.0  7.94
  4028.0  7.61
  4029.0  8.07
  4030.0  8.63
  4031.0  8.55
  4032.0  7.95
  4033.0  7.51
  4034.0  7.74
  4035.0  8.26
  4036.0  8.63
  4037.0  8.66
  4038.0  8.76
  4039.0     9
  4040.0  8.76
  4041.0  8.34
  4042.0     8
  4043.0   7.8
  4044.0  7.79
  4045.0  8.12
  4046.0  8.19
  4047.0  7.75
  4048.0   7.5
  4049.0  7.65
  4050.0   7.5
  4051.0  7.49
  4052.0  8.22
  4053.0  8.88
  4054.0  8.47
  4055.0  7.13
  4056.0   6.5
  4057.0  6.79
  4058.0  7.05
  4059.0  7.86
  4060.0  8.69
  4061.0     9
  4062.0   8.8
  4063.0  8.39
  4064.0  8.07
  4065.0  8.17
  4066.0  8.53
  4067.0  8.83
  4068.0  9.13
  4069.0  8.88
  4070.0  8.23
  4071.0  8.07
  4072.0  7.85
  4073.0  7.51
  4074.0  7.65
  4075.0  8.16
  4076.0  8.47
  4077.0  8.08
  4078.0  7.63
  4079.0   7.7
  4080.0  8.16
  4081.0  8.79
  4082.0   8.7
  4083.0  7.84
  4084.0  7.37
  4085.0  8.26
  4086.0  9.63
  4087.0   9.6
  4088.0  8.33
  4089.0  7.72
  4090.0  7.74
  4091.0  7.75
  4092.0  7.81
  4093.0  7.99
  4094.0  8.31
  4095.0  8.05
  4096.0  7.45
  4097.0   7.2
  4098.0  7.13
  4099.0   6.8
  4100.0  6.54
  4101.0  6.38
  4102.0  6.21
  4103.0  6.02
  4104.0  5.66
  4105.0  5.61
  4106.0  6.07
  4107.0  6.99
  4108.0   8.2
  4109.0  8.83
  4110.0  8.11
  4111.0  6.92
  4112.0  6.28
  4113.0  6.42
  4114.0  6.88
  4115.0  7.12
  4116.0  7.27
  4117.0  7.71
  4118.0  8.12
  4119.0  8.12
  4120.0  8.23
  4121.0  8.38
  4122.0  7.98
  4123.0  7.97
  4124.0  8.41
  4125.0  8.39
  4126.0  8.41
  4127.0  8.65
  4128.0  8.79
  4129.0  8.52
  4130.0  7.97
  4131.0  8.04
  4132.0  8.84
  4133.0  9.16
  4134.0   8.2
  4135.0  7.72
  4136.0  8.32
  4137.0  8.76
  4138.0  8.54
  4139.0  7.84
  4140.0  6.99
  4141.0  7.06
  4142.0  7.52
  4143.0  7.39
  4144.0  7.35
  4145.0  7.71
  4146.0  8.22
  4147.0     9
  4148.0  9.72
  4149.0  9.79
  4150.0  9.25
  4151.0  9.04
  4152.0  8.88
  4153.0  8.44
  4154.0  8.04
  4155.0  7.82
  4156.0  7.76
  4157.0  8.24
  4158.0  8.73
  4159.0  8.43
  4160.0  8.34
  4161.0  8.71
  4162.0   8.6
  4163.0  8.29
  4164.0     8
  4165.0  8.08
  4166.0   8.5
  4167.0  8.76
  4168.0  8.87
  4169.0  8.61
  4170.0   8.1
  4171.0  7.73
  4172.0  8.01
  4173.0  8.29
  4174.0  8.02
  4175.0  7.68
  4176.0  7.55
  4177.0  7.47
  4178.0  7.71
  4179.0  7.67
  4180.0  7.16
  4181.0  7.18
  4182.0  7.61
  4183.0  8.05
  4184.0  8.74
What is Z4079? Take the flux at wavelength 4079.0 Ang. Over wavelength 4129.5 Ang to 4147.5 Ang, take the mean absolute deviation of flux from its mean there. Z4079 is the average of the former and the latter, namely 4.11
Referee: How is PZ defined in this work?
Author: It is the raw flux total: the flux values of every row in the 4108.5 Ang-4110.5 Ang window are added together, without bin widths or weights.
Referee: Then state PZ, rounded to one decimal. 16.9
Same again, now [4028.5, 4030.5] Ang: 16.7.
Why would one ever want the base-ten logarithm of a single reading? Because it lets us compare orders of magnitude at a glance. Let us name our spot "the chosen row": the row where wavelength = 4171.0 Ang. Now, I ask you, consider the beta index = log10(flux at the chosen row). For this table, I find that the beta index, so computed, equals 0.888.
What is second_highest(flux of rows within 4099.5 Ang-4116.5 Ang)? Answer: 8.2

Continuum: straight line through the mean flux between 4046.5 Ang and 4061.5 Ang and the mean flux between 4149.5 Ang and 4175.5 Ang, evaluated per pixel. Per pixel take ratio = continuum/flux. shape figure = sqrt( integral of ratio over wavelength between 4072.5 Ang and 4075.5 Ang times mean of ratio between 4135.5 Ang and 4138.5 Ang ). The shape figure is 1.71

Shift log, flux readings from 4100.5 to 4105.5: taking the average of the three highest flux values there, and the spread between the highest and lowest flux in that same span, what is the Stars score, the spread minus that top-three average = -5.4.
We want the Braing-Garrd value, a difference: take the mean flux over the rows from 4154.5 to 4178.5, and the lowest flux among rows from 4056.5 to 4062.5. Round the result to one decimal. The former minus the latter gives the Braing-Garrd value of 1.4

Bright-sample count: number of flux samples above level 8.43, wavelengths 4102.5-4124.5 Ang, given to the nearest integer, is 1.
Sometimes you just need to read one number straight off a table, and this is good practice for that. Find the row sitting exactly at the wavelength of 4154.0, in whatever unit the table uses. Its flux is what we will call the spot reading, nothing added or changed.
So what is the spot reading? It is 8.04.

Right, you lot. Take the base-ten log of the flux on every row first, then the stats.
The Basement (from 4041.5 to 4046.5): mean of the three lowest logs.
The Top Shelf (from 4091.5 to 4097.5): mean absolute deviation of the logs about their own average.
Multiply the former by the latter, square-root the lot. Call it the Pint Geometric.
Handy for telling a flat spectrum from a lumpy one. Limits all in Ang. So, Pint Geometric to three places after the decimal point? 0.127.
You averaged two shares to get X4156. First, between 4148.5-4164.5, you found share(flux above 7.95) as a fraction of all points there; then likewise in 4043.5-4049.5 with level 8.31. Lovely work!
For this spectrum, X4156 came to 0.44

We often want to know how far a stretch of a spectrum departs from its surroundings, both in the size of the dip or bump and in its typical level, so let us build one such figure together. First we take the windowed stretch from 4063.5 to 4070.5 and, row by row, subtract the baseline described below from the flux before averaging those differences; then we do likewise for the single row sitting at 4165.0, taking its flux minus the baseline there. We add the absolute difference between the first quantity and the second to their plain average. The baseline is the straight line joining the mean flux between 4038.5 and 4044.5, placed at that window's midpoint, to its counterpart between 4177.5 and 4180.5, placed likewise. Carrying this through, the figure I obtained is 0.53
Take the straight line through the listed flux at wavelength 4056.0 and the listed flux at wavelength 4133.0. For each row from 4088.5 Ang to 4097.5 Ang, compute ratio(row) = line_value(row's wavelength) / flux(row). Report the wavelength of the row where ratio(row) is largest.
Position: 4097.0 Ang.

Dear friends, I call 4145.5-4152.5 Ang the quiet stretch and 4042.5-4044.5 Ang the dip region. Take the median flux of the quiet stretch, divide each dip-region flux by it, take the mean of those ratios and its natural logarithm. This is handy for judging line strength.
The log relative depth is -0.148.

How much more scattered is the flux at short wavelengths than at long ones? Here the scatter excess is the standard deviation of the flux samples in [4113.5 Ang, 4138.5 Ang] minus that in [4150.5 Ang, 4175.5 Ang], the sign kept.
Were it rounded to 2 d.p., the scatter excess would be 0.15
